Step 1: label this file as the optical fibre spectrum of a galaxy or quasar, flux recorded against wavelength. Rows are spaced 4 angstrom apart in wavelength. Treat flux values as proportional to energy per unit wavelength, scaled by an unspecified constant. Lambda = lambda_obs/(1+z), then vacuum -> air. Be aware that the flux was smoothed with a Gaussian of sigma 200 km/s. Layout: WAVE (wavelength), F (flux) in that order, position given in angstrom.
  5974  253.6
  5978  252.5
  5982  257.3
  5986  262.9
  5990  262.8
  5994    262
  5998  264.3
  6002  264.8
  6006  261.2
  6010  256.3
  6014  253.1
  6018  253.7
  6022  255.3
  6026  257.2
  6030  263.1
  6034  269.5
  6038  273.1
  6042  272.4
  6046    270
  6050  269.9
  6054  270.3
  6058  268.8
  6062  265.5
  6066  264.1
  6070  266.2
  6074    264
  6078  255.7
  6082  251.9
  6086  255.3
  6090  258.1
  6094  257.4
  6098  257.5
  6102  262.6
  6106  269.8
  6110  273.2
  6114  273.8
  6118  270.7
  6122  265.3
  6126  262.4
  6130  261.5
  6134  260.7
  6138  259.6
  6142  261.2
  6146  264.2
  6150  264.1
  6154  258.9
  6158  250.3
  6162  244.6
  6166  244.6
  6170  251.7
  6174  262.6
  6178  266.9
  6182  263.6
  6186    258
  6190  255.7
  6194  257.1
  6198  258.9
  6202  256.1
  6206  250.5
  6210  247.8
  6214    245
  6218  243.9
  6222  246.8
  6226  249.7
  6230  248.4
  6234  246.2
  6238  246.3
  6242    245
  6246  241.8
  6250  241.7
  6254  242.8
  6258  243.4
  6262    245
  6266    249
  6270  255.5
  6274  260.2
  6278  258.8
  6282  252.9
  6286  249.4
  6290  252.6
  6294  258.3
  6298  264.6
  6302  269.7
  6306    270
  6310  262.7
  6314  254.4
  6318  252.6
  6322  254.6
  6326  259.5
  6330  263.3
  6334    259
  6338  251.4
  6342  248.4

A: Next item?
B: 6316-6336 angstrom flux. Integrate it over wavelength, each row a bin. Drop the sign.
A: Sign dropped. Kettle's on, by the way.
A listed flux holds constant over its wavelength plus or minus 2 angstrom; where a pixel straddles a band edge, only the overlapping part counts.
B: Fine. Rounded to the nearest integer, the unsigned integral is 5156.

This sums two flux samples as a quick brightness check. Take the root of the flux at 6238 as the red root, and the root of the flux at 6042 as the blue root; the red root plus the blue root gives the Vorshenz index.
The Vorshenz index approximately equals 32.2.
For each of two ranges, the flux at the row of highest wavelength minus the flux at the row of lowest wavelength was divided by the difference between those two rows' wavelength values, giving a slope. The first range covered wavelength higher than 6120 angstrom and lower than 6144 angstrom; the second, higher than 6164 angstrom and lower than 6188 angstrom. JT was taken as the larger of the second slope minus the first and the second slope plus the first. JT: 0.9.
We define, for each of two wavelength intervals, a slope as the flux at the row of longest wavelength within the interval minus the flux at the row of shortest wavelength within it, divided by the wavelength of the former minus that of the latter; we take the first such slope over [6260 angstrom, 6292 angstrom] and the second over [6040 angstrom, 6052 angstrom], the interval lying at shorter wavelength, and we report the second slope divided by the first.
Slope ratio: -1.2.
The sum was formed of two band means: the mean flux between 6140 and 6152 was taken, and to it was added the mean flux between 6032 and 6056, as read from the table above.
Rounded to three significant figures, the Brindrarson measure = 534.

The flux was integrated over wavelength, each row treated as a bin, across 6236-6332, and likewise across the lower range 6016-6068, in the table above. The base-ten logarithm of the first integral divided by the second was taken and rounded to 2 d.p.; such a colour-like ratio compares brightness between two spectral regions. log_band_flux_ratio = 0.25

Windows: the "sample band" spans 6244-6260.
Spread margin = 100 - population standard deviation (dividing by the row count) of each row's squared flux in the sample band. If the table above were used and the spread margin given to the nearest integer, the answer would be -244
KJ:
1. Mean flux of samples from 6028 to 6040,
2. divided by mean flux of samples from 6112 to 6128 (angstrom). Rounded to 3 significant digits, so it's 1.00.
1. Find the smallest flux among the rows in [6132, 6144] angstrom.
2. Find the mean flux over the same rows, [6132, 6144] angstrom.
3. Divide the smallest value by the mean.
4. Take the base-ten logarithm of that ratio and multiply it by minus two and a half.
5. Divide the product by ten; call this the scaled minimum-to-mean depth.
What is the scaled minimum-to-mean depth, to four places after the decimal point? 0.0004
